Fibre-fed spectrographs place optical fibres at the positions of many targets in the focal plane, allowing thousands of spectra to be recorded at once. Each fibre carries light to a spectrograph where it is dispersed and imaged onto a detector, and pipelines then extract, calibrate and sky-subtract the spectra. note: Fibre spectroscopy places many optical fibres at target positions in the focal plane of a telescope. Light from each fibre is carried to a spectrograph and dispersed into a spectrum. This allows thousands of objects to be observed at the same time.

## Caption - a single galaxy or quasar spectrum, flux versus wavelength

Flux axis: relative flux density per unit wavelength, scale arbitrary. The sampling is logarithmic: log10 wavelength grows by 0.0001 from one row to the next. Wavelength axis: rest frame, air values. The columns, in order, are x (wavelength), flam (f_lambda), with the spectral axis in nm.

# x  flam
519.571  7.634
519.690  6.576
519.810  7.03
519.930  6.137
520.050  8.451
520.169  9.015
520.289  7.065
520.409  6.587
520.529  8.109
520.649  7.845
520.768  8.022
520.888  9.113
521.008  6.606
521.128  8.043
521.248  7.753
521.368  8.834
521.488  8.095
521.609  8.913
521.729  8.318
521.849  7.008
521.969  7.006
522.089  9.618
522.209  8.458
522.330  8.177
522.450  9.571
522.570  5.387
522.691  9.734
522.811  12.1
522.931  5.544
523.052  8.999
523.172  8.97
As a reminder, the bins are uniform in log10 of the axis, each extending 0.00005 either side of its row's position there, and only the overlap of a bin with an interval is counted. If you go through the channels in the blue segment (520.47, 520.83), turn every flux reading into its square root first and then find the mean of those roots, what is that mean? 2.83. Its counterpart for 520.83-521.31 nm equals 2.80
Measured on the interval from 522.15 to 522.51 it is 2.95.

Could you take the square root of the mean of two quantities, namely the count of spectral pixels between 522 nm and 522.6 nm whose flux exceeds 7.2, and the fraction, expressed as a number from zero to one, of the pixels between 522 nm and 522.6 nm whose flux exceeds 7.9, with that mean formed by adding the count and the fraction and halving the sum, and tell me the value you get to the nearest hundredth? 1.55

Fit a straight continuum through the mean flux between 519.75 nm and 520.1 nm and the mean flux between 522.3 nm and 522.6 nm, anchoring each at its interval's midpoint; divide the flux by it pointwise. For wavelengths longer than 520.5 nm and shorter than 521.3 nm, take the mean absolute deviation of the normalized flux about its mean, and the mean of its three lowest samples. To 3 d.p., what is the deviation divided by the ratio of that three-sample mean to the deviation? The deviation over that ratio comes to 0.004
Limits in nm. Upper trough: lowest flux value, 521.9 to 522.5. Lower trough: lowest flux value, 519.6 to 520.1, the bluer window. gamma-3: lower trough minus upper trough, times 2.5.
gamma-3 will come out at -2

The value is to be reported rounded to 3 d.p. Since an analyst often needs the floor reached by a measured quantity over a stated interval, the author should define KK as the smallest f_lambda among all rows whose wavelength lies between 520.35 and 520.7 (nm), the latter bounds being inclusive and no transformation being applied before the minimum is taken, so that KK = 6.587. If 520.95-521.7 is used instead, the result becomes 6.606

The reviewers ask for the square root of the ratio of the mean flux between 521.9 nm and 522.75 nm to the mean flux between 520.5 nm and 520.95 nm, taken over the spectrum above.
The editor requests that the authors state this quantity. 1.00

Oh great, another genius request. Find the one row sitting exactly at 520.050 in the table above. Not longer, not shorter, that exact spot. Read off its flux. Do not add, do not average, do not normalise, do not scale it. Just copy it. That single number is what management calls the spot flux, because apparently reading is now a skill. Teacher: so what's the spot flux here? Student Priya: 8.451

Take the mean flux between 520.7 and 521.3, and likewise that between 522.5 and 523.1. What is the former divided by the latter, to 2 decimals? 0.95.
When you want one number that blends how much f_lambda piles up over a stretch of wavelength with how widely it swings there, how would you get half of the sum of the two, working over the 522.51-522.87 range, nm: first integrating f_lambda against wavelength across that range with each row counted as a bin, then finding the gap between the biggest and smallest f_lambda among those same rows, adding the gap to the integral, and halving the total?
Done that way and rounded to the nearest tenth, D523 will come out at 5.0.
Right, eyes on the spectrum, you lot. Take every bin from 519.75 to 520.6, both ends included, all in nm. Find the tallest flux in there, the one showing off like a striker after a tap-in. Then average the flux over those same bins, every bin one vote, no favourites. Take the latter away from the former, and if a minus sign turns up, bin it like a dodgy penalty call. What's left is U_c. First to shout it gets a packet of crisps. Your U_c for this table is 1.5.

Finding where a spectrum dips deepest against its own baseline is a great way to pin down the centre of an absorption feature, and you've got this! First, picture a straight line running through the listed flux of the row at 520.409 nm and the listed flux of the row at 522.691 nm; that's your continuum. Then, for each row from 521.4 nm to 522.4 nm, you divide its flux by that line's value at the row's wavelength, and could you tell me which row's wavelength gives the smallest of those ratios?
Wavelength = 521.969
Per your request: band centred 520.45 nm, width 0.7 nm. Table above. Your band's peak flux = 9.015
